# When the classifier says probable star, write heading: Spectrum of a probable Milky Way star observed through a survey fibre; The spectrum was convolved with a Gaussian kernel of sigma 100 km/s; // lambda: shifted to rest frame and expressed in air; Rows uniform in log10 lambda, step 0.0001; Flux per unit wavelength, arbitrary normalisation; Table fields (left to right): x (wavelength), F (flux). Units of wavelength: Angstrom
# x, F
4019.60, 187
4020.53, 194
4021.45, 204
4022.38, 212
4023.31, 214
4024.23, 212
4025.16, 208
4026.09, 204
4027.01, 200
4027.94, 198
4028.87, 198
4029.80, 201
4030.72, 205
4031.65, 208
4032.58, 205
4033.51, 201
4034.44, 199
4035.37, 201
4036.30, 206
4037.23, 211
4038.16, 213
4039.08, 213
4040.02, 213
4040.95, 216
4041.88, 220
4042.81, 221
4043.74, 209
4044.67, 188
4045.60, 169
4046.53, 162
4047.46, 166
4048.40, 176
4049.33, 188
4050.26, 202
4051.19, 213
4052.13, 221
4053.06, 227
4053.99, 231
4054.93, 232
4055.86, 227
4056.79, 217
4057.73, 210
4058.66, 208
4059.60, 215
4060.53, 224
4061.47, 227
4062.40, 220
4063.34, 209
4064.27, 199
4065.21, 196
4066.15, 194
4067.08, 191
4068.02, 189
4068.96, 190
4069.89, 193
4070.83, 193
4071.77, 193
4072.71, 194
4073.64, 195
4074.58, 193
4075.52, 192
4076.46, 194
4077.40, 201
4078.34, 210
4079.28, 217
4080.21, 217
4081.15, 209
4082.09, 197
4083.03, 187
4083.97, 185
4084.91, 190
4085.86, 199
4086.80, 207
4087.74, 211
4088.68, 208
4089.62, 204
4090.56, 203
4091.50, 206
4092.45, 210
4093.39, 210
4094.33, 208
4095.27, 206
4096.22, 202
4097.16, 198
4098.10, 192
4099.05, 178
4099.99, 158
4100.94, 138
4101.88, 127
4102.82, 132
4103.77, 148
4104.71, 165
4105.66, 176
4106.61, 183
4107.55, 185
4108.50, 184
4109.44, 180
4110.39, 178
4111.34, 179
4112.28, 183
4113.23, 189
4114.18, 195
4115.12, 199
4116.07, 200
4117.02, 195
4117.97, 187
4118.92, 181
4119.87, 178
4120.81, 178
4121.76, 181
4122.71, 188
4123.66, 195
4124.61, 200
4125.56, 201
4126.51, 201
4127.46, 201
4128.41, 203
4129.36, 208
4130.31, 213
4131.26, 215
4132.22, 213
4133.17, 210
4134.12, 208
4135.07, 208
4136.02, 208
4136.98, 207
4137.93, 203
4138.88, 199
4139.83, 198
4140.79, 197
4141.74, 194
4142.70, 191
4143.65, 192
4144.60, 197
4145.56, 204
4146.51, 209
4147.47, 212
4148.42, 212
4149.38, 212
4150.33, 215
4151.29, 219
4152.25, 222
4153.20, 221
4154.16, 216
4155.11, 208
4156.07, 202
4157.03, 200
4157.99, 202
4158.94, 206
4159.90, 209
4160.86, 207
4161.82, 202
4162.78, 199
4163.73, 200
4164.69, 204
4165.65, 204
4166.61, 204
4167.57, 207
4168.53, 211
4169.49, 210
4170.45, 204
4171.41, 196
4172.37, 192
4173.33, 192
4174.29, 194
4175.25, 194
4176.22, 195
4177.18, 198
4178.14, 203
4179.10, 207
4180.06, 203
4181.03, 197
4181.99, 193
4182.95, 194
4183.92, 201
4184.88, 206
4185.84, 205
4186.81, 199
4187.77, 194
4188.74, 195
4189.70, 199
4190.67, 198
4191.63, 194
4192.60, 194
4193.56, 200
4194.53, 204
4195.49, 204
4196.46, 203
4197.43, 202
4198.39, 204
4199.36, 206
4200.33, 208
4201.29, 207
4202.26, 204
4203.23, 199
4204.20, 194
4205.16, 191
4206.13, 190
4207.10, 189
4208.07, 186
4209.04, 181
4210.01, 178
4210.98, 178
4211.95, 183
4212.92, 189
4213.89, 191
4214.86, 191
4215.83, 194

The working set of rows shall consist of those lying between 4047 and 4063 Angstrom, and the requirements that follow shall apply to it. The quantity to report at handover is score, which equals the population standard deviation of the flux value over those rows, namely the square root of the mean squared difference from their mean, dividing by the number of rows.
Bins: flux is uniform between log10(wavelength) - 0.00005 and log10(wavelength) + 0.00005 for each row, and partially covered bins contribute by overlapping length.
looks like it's 19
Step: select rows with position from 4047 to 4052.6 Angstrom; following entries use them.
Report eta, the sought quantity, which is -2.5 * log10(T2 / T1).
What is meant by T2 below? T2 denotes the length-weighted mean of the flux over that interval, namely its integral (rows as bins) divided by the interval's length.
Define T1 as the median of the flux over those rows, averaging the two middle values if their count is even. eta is 0.0041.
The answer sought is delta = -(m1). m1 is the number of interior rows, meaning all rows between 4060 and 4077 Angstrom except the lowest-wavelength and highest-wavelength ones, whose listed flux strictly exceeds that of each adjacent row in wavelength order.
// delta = -2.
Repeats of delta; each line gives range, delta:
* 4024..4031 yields 0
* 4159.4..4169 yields 0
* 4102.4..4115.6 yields -1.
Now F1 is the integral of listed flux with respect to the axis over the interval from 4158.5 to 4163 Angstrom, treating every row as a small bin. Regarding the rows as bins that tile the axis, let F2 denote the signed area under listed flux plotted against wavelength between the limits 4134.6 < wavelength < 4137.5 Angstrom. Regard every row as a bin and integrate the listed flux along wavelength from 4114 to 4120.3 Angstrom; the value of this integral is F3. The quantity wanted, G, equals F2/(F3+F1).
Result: 0.3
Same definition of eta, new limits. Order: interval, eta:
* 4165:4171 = -0.0048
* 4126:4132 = -0.0073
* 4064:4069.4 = -0.0010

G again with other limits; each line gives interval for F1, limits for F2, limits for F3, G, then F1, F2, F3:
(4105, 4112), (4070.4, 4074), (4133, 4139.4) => 0.3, 1262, 698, 1319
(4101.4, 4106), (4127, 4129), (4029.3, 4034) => 0.2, 685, 405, 958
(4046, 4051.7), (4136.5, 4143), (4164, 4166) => 0.9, 1051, 1290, 407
